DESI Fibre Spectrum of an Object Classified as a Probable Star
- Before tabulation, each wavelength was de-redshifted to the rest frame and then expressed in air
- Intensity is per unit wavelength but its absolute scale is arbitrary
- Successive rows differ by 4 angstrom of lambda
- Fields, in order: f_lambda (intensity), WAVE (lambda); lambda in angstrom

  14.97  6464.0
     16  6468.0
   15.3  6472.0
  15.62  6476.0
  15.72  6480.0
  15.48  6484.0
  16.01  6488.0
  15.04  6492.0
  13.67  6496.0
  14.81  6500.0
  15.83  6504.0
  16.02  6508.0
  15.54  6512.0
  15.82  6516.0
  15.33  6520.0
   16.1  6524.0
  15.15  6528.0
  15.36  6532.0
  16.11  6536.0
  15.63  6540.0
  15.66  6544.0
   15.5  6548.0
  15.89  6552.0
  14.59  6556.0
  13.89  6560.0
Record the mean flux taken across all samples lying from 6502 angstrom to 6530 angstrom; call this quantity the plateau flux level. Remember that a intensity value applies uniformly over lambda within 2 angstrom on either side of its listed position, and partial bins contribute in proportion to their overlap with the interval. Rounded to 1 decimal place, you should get 15.7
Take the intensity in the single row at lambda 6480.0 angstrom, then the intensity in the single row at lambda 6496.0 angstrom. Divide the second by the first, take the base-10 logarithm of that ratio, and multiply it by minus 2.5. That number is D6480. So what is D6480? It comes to 0.15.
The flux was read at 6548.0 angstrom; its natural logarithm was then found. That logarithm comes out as 2.74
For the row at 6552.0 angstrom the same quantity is 2.77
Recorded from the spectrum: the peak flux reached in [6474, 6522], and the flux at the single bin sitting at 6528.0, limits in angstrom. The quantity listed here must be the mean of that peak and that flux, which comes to 15.6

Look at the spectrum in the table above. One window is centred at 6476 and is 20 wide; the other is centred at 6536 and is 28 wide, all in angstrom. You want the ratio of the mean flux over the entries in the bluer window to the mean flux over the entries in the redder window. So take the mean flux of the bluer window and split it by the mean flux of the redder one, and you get 0.999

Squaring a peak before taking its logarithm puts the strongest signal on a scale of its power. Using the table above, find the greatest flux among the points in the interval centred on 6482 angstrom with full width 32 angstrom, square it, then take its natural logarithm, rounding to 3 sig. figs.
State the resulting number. 5.55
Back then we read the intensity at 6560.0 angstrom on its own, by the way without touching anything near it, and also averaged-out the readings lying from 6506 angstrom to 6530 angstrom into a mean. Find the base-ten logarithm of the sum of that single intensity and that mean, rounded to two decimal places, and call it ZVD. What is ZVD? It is 1.47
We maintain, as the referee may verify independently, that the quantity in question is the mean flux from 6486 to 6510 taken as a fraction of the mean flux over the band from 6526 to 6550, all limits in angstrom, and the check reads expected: 0.98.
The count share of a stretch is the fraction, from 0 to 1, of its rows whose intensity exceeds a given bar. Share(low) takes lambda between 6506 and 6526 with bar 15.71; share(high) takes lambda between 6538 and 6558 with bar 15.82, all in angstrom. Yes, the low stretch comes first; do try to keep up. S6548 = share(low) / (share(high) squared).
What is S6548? 15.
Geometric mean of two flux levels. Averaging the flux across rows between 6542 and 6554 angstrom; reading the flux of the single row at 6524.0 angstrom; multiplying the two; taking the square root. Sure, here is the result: 15.89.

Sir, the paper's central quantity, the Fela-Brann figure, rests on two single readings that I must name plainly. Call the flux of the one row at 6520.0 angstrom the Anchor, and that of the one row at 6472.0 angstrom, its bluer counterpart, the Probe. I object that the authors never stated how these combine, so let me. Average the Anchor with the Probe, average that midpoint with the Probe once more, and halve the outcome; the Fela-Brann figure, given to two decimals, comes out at 7.65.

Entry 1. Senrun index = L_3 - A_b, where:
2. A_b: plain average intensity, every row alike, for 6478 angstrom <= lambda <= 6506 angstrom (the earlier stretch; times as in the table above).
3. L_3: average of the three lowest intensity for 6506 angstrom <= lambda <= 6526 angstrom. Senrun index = 0.3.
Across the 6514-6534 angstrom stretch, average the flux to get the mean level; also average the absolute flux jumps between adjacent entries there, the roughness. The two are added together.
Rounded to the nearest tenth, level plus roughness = 16.2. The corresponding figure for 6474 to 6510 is 16.1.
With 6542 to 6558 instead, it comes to 16.0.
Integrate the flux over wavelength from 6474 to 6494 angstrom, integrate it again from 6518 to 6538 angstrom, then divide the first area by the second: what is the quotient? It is 0.998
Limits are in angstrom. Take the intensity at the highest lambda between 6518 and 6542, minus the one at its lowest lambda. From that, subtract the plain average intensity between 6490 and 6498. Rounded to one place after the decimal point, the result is -14.1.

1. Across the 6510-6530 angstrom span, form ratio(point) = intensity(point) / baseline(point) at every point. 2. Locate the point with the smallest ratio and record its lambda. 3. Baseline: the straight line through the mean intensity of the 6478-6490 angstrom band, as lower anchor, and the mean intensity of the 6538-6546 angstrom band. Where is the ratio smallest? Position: 6528.0 angstrom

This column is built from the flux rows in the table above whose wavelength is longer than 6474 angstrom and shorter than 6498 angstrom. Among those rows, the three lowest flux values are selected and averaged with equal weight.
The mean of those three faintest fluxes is 14.7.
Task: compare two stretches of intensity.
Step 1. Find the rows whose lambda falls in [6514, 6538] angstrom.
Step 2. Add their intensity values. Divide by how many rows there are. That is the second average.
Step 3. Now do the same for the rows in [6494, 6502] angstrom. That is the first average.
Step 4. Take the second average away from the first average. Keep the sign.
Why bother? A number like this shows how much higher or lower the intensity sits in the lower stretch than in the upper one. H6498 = -1.4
